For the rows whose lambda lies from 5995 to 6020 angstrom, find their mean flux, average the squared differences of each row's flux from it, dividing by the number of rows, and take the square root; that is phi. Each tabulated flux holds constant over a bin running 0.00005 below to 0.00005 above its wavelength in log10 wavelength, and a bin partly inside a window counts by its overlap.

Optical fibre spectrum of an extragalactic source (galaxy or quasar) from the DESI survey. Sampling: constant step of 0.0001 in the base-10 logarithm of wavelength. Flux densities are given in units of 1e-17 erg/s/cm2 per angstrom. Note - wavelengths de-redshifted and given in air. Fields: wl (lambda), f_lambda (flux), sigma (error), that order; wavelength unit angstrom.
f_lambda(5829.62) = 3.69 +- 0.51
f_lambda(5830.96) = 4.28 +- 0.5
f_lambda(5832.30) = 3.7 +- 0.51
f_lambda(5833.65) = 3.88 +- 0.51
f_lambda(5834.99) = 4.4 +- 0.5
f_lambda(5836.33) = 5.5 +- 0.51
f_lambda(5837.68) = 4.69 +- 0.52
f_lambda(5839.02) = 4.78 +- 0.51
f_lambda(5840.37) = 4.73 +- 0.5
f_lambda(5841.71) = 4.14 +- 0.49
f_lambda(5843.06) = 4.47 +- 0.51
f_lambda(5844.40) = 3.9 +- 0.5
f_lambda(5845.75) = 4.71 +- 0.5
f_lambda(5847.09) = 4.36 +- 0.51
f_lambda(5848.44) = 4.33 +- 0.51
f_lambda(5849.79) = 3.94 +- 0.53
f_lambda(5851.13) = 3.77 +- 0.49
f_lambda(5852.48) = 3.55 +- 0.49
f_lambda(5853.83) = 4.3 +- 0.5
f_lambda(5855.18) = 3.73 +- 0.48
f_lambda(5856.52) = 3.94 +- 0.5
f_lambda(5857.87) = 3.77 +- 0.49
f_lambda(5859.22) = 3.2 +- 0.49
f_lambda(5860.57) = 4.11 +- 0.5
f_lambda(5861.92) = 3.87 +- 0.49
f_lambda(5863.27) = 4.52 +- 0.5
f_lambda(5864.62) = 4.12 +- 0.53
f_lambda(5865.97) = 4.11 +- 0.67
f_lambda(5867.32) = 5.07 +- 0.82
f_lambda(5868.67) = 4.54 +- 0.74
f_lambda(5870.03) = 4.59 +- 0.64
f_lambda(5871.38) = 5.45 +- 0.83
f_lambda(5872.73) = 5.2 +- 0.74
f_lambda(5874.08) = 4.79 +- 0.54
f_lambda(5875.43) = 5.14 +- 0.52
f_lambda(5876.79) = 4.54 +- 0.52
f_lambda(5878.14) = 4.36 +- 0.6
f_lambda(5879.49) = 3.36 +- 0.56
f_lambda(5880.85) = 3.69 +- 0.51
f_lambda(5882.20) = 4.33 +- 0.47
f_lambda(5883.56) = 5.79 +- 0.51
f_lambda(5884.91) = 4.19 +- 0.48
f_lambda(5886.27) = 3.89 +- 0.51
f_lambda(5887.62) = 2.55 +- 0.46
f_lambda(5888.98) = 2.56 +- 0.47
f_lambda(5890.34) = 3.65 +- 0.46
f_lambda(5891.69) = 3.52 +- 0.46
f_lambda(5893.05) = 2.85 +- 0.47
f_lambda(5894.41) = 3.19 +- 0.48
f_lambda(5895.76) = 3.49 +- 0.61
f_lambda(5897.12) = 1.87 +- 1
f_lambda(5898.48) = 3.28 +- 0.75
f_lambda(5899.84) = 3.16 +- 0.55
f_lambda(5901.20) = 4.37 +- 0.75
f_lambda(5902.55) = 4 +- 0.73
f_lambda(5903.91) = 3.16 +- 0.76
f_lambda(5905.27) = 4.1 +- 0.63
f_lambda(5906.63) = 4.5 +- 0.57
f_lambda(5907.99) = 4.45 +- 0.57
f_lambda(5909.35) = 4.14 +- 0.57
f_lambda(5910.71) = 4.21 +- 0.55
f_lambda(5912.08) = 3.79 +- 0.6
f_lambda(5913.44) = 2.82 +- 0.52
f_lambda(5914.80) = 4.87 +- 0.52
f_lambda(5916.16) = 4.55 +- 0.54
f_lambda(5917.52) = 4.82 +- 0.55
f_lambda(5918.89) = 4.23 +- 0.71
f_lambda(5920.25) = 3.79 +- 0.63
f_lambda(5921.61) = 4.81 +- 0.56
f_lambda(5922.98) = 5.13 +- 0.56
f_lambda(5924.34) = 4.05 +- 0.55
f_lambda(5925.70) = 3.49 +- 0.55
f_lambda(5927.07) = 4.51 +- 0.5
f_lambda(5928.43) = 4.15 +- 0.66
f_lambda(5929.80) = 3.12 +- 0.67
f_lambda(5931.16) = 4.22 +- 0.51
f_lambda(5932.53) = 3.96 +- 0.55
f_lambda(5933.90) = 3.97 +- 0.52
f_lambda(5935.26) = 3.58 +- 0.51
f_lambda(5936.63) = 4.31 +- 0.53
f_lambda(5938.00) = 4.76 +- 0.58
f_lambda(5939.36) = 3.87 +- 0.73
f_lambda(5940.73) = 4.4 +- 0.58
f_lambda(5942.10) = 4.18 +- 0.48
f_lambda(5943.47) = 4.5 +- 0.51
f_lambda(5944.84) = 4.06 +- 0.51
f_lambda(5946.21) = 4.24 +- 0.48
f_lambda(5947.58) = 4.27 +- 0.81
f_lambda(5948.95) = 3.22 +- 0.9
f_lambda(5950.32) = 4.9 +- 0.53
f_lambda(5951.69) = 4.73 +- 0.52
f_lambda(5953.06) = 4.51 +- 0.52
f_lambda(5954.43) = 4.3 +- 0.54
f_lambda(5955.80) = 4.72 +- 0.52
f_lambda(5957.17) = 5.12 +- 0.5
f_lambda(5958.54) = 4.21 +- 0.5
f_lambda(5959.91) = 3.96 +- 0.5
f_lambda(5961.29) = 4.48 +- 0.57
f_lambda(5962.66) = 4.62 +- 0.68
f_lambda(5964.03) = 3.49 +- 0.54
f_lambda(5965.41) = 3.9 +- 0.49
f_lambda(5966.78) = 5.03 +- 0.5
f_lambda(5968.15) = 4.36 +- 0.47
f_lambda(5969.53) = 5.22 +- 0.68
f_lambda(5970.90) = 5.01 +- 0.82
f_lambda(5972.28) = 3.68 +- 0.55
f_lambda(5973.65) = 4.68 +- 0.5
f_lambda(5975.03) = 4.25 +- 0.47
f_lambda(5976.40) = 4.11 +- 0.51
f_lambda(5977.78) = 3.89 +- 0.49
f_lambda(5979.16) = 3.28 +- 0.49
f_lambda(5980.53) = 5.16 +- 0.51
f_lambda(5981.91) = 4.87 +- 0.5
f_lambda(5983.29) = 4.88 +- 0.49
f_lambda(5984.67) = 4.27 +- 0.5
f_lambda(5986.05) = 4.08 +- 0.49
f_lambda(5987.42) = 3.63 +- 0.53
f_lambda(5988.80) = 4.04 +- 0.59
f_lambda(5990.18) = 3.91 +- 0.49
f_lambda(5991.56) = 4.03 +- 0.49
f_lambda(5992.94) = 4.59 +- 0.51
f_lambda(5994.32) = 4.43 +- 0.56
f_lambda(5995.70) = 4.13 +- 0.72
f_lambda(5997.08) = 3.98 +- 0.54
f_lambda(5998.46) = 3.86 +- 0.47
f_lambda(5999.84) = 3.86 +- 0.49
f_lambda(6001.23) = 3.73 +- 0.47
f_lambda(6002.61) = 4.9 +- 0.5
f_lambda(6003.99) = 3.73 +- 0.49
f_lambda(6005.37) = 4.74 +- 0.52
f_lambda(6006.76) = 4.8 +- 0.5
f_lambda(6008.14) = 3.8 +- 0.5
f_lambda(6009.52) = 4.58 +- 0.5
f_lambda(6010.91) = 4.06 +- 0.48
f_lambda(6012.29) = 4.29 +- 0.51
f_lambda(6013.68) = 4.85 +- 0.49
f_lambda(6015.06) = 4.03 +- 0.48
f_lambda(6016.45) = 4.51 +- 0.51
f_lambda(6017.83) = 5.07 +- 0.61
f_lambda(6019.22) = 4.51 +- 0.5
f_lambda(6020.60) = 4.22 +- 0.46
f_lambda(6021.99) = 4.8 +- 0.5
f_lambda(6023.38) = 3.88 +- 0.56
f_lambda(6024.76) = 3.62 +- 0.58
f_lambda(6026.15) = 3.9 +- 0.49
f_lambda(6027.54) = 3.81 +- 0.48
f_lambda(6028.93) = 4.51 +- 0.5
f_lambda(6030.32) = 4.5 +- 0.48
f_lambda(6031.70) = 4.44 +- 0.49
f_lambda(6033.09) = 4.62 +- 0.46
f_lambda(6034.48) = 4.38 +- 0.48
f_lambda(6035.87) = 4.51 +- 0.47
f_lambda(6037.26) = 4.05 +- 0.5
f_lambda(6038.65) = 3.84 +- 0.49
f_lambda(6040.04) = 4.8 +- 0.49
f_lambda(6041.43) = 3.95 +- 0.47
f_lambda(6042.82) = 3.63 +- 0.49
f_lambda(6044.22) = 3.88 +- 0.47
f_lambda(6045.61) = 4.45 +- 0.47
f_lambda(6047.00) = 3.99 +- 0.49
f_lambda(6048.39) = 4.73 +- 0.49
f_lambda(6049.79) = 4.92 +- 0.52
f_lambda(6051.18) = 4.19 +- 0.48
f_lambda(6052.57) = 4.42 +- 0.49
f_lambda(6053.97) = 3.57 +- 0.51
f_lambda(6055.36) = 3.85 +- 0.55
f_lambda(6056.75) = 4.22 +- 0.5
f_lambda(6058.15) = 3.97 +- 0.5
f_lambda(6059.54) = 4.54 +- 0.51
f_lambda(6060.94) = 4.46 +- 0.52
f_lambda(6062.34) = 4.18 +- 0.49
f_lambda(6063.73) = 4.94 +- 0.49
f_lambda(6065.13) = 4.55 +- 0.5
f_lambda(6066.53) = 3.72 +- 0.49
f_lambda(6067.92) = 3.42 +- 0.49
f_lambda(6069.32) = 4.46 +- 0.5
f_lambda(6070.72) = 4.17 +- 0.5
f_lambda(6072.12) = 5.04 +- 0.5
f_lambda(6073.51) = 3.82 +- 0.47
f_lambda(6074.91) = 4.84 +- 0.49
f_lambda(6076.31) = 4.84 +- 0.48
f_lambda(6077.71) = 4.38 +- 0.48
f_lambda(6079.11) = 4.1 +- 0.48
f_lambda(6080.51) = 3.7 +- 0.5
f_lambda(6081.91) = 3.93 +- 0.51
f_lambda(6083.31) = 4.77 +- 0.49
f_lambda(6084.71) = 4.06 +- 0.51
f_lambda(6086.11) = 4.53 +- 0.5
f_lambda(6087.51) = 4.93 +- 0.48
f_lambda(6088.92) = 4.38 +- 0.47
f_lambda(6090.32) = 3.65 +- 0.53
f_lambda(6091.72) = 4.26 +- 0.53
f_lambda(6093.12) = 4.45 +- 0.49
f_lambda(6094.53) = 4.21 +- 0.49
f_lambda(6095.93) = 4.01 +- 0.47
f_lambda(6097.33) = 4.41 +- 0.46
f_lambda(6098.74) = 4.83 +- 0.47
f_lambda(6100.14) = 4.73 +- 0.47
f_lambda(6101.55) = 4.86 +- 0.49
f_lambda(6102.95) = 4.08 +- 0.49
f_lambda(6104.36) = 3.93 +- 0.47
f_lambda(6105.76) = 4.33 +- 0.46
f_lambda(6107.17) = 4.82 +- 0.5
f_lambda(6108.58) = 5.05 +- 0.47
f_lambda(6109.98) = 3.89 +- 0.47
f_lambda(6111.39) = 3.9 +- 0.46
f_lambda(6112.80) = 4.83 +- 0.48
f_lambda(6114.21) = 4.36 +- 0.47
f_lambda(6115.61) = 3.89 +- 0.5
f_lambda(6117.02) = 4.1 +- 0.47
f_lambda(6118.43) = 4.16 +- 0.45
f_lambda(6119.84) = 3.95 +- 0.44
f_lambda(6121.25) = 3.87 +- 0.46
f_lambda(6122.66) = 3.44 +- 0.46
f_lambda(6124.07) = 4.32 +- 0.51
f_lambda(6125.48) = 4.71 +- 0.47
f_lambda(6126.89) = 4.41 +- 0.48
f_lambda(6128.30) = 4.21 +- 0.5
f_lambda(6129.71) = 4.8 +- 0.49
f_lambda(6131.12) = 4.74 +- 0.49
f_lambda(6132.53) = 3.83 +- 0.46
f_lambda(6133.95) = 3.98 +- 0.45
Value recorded 0.44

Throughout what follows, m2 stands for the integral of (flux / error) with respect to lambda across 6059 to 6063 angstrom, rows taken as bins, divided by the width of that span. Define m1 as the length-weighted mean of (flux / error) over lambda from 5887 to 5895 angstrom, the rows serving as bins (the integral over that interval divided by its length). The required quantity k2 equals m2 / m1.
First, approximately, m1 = 6.55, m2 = 8.6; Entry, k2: 1.32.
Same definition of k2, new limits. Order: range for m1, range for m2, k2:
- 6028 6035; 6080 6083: 0.85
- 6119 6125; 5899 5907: 0.69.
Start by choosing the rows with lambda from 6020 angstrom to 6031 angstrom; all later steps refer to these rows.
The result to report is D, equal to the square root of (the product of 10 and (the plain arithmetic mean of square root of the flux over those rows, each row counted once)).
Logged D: 4.51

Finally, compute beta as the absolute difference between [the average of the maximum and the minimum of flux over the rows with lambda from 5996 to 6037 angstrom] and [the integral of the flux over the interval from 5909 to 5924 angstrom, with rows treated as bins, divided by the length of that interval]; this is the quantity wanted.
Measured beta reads 0.06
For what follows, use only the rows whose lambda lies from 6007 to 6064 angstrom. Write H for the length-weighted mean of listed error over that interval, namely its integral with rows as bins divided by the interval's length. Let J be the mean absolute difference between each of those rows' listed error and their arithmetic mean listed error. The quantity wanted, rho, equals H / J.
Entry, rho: 25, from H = 0.50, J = 0.020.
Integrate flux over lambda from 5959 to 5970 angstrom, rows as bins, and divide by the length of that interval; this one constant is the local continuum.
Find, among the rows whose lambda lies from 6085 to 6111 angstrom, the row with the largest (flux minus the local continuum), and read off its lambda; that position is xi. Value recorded 6108.58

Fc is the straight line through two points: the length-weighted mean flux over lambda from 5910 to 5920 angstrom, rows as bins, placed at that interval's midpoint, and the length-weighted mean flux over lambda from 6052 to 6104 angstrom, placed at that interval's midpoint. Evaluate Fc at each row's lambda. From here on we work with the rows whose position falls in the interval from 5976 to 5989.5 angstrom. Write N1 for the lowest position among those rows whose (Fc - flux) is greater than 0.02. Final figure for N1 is 5976.40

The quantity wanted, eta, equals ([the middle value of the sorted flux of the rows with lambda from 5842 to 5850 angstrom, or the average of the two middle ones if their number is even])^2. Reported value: 19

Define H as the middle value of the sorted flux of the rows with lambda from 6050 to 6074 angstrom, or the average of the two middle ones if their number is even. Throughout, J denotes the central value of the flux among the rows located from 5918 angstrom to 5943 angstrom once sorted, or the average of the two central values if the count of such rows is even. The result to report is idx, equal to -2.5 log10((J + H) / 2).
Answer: -1.55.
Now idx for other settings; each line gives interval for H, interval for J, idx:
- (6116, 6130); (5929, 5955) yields -1.56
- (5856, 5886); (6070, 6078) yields -1.63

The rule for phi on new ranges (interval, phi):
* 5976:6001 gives 0.46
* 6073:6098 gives 0.38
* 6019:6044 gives 0.38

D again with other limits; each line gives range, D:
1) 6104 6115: 4.57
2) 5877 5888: 4.46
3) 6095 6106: 4.58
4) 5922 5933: 4.49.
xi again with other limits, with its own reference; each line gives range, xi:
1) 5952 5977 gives 5969.53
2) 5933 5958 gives 5957.17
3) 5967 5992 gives 5969.53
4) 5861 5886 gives 5883.56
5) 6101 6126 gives 6108.58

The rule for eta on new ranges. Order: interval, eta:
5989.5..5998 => 17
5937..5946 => 18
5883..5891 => 14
